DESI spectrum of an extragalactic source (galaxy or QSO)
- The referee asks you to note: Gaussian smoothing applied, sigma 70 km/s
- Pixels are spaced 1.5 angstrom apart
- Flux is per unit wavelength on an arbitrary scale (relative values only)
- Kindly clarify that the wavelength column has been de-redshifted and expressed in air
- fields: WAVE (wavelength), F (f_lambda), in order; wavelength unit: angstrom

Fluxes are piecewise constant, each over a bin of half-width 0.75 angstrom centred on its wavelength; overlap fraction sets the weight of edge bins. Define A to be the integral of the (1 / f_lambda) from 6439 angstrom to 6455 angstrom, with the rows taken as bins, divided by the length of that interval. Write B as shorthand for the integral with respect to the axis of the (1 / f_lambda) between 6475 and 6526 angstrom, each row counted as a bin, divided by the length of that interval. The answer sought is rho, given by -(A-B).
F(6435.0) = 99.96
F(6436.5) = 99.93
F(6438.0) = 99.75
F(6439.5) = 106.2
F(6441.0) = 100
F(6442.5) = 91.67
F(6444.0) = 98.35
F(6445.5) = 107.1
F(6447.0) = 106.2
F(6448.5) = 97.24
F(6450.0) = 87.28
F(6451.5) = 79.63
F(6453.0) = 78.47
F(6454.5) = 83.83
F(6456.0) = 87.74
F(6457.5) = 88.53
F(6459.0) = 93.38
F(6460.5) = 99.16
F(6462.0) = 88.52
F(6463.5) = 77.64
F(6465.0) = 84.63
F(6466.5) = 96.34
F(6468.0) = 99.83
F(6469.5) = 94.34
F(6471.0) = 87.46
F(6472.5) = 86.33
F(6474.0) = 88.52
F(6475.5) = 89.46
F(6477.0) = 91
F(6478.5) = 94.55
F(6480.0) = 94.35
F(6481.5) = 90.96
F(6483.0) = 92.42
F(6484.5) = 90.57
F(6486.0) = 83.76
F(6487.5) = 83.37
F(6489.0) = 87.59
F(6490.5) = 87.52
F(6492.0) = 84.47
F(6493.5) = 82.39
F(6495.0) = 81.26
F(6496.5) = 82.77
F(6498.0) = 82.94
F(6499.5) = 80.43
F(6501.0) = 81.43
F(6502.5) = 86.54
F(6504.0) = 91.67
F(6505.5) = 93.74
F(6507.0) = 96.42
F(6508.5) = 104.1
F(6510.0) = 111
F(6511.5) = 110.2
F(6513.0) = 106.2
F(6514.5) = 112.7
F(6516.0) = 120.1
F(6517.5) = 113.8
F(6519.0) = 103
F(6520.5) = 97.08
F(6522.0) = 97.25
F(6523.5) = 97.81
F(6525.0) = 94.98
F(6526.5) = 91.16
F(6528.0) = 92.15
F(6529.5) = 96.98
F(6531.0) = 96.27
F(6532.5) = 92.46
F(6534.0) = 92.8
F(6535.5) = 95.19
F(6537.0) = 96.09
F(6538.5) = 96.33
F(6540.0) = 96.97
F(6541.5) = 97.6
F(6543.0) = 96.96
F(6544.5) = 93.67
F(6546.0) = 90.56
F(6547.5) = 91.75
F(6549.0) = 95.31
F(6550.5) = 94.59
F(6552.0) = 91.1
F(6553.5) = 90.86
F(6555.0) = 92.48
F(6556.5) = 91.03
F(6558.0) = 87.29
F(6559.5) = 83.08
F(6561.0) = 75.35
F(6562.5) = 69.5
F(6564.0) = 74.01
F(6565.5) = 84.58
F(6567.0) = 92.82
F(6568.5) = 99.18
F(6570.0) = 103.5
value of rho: 0.0000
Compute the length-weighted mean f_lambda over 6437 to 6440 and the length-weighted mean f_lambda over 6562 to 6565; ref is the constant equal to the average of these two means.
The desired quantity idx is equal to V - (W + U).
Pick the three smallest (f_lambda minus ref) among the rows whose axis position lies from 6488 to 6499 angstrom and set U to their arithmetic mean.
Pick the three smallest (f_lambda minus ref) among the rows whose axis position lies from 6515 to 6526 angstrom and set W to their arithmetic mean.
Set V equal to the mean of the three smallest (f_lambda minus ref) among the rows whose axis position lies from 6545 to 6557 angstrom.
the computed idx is 0.0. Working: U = -6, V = 3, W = 8.7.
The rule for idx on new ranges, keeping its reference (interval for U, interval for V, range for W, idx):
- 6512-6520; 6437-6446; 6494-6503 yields -4.0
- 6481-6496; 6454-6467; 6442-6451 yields -4.6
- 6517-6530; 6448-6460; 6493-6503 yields -5.4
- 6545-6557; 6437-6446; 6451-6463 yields 12.9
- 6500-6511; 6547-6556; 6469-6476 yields 5.0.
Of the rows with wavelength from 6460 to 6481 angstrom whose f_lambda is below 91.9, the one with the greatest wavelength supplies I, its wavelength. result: 6477.0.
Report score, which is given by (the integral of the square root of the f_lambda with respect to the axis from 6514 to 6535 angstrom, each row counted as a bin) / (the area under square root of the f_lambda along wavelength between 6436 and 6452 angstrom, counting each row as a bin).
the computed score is 1.3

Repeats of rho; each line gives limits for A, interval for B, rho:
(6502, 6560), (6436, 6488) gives 0.0006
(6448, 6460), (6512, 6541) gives -0.0014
